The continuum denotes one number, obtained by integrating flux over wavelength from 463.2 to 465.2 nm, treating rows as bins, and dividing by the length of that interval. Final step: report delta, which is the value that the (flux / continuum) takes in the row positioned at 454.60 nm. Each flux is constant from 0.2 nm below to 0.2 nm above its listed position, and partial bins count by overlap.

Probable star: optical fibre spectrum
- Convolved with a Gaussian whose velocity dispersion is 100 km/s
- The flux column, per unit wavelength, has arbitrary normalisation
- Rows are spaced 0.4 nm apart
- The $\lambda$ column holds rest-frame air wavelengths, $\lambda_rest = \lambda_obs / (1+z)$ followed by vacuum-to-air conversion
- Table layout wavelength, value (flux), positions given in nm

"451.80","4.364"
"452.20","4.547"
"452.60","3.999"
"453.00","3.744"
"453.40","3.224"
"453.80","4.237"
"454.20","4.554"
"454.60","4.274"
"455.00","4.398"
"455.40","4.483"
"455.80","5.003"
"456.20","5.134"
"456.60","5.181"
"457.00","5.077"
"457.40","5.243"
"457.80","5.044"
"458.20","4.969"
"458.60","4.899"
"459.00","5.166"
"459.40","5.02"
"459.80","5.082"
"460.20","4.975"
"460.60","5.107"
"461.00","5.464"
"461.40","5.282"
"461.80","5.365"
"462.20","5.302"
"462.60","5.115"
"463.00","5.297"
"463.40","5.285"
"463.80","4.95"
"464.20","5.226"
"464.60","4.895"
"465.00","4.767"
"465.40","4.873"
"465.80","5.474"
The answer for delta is 0.85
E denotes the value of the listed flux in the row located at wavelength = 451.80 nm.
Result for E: 4.364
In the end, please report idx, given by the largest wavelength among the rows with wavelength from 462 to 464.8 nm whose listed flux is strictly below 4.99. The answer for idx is 464.60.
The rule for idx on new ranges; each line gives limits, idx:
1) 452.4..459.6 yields 458.60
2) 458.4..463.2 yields 460.20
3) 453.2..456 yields 455.40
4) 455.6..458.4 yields 458.20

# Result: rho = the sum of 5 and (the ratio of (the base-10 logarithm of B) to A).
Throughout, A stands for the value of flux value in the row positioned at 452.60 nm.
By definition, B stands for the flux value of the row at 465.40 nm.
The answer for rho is 5.17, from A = 3.999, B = 4.873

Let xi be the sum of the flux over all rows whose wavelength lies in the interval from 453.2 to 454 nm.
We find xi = 7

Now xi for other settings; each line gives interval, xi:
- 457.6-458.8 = 15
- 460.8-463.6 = 37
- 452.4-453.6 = 11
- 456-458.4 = 31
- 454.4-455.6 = 13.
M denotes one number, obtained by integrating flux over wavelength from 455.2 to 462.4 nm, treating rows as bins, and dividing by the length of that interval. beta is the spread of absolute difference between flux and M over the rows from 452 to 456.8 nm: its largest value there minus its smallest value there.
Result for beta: 1.84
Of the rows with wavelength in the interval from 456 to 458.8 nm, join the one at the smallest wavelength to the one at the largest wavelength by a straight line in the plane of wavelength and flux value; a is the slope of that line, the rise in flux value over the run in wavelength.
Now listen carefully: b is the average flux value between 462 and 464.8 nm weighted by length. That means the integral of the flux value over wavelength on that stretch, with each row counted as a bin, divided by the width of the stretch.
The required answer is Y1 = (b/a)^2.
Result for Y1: 2769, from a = -0.10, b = 5.15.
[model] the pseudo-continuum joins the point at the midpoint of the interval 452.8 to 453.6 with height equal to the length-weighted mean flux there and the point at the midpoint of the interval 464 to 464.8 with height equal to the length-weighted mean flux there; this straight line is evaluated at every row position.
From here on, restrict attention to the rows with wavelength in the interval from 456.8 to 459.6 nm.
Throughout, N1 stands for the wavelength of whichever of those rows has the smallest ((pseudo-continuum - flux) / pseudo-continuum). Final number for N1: 457.40 nm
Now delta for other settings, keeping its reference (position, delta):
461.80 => 1.07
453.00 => 0.75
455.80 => 1.00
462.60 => 1.02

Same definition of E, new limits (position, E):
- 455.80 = 5.003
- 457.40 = 5.243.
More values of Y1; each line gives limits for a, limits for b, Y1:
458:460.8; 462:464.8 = 8031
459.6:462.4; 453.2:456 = 2211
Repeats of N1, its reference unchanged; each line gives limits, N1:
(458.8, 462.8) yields 459.00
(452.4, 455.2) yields 454.20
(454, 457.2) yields 456.20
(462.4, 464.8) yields 463.00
